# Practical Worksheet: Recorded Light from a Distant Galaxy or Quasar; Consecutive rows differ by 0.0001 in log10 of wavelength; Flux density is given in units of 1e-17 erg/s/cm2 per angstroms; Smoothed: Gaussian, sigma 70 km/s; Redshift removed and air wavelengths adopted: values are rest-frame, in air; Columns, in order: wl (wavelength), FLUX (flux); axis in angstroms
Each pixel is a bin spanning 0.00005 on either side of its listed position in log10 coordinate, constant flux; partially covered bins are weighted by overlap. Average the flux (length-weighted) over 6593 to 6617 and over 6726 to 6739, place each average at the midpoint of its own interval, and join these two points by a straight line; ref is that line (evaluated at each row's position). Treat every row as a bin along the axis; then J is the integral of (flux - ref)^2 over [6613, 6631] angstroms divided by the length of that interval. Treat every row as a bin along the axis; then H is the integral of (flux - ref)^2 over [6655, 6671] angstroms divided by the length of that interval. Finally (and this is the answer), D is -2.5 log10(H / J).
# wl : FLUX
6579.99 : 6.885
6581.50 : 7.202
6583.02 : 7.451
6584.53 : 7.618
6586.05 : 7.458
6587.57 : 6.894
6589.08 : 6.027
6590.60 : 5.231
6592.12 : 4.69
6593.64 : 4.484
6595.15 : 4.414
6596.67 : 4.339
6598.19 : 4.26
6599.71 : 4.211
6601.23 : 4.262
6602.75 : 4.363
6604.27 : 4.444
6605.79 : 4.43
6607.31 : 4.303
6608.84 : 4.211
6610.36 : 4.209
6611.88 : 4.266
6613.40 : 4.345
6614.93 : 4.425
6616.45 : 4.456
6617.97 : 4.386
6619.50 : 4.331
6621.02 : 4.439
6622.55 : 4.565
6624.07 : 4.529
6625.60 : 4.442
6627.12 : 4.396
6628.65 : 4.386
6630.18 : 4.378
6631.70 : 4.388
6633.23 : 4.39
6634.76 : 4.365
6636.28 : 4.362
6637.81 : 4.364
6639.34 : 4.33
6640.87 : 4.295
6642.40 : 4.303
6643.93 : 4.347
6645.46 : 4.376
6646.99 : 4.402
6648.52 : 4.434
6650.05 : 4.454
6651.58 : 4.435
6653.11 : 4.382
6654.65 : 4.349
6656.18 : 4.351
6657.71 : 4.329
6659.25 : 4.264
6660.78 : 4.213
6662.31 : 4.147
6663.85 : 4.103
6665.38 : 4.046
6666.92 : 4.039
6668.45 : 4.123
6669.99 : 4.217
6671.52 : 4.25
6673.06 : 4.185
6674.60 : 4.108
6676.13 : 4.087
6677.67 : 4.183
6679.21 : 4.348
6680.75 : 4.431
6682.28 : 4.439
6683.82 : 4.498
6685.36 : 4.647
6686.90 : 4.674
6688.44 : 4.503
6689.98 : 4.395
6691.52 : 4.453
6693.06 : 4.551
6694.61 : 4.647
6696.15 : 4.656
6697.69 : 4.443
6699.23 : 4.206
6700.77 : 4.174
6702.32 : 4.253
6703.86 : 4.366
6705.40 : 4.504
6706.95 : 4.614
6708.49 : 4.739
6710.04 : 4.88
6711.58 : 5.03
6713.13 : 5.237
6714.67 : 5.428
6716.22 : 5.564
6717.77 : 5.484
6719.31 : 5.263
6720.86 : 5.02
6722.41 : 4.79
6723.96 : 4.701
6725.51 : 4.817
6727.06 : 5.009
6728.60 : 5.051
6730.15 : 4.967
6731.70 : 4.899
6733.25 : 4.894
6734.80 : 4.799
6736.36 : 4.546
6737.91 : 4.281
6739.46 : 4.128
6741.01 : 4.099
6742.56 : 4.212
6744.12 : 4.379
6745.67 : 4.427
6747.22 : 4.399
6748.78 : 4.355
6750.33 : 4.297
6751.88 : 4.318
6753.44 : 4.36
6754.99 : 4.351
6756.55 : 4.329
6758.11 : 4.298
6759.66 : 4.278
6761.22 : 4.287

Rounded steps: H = 0.14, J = 0.01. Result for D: -3.6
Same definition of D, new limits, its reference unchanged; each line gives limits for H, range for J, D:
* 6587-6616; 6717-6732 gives -1.7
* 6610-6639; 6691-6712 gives 2.7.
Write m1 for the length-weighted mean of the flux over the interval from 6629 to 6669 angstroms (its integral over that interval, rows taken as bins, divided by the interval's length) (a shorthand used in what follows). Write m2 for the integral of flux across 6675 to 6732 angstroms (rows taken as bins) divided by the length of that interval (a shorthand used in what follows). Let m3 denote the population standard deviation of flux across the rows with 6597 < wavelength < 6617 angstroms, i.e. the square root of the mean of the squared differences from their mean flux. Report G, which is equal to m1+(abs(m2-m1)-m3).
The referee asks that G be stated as 4.6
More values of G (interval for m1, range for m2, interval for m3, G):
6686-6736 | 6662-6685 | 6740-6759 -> 5.3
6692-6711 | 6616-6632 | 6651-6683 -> 4.5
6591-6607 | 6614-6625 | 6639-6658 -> 4.4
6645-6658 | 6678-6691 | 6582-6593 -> 3.4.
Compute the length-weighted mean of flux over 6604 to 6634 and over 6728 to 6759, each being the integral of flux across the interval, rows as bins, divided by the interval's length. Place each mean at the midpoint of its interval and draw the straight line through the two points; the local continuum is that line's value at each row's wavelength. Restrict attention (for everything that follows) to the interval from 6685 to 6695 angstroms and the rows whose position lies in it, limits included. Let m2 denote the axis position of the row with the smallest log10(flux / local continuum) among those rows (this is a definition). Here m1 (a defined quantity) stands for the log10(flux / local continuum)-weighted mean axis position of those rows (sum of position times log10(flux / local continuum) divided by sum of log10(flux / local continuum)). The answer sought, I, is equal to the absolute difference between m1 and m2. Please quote 0.6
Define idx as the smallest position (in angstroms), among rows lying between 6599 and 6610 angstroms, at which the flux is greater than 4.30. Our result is 6602.75 angstroms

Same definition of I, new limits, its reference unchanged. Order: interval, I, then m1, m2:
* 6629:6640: 2.5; 6636.8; 6639.34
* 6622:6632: 7.0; 6623.2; 6630.18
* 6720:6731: 1.8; 6725.8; 6723.96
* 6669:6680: 1.7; 6674.5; 6676.13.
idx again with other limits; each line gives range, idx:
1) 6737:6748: 6744.12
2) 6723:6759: 6723.96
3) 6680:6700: 6680.75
